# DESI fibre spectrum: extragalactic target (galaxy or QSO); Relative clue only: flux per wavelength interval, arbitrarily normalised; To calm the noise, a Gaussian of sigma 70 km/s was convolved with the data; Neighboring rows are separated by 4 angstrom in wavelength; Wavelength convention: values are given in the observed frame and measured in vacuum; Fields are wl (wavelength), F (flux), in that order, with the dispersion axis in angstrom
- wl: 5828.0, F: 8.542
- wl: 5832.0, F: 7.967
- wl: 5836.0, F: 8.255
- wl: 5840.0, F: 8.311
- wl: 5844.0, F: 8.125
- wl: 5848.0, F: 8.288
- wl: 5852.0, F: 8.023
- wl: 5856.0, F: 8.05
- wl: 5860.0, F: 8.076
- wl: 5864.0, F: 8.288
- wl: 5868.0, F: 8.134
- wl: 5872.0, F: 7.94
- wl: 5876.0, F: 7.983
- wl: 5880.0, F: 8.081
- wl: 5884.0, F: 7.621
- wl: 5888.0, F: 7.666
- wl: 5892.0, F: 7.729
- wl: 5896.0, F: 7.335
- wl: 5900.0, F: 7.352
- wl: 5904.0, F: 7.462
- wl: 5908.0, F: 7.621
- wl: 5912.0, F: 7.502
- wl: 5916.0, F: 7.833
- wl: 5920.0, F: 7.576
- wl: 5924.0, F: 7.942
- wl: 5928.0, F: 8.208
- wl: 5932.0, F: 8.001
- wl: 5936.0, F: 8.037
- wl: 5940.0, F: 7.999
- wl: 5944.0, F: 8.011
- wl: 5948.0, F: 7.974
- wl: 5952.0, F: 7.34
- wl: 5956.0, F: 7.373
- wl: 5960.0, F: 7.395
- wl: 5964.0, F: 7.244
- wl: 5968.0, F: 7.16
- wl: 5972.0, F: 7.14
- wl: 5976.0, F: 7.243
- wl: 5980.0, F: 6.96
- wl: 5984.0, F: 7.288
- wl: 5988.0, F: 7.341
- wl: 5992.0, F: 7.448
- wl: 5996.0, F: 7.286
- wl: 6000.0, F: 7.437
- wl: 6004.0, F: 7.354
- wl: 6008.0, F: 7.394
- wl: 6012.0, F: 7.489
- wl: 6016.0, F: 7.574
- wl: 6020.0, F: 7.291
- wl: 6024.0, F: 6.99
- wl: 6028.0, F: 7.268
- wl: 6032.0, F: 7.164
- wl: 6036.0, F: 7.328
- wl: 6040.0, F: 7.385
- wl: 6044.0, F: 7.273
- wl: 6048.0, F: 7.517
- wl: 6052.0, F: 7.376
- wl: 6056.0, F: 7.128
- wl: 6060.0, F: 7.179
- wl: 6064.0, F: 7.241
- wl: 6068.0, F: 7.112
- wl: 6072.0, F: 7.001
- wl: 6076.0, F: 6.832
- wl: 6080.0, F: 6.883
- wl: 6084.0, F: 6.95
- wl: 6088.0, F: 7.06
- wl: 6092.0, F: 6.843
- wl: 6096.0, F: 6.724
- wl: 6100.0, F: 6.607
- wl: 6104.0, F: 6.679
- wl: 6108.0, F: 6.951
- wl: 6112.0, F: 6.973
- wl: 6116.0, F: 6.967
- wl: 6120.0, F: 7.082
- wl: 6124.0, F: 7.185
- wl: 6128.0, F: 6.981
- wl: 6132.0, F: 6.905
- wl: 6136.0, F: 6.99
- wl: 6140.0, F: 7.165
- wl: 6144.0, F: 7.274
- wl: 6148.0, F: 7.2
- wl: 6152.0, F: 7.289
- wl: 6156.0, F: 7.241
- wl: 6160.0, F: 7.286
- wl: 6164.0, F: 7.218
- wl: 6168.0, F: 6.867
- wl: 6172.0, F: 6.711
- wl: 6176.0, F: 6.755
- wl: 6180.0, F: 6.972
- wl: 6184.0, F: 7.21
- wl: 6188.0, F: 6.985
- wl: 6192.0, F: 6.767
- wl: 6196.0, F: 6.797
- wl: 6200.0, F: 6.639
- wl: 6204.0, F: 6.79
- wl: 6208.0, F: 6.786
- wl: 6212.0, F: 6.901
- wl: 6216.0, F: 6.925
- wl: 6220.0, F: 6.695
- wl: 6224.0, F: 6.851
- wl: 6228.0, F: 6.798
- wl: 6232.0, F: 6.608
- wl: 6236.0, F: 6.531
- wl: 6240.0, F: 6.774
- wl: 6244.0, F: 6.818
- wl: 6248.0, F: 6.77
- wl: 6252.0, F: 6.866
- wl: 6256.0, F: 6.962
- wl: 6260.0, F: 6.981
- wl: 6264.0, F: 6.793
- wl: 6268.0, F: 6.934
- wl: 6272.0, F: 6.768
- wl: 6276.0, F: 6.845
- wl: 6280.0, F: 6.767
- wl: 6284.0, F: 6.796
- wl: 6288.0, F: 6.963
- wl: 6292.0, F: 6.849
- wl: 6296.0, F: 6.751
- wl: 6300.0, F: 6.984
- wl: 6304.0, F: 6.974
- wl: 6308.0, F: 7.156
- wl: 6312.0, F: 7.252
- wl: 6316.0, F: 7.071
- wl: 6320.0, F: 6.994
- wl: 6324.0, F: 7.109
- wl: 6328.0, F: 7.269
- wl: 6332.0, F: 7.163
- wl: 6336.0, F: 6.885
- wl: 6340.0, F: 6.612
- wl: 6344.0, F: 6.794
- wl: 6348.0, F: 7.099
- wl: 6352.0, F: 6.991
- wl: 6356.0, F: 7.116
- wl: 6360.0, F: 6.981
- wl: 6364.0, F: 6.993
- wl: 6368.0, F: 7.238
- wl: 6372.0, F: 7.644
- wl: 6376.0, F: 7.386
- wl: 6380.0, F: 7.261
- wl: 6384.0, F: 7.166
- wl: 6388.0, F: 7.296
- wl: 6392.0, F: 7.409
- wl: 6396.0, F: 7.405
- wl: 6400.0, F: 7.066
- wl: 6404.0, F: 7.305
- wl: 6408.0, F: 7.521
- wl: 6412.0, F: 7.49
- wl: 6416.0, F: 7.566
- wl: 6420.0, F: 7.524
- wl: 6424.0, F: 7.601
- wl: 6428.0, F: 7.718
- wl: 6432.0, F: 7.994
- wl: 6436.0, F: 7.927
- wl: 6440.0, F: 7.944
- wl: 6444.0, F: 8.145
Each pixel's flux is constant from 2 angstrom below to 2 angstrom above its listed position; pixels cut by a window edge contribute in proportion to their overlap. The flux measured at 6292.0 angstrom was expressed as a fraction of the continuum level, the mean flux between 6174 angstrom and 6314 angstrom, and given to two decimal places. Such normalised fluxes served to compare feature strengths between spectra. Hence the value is 1.00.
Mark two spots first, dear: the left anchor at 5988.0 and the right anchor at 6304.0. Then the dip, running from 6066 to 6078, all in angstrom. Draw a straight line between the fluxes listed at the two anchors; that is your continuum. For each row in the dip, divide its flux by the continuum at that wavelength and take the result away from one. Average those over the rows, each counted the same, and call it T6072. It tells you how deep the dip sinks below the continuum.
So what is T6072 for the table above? 0.036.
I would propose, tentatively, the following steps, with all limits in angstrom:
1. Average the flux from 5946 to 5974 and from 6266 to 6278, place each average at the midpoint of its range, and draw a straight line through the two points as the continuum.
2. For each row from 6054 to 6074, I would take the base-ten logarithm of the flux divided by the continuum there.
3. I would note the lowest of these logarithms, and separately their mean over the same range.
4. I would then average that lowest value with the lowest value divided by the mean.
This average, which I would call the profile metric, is 1.4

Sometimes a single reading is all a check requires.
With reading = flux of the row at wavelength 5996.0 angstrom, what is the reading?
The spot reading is 7.286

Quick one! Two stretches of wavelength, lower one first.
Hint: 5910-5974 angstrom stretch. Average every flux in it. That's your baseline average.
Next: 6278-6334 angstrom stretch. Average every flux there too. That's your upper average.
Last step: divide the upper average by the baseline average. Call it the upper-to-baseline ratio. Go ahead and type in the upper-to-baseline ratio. 0.91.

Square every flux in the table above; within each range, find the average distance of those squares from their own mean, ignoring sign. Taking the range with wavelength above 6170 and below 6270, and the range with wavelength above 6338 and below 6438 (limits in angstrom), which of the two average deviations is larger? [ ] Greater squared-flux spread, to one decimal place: 3.9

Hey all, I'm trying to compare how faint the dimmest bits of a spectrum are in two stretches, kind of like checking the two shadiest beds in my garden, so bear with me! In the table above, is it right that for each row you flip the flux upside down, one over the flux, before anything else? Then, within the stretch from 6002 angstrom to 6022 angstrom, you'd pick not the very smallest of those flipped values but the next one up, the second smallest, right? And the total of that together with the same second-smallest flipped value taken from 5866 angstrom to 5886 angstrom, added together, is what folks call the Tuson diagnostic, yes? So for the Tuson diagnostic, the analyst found 0.257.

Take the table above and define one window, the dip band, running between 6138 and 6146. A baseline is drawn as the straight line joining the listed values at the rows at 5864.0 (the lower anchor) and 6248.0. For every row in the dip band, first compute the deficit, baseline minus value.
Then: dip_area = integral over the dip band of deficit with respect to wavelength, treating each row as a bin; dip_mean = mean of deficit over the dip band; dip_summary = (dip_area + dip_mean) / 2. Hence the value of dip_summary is -0.1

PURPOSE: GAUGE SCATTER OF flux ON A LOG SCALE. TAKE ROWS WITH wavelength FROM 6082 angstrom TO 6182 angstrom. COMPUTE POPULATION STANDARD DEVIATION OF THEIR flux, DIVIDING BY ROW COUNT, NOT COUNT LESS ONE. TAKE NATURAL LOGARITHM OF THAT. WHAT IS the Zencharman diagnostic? -1.61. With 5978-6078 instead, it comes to -1.71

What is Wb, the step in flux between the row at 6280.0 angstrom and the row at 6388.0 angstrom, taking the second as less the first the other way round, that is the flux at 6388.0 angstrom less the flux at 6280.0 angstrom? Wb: 0.5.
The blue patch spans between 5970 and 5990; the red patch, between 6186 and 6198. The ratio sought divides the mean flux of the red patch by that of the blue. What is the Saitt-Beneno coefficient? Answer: 0.95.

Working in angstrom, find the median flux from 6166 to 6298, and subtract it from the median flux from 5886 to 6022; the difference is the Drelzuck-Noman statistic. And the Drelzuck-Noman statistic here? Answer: 0.65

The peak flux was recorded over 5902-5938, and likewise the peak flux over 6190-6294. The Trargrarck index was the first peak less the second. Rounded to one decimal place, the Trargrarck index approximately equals 1.2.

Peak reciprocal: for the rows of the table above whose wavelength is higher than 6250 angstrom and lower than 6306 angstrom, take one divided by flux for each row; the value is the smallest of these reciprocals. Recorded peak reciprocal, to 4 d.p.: 0.1432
